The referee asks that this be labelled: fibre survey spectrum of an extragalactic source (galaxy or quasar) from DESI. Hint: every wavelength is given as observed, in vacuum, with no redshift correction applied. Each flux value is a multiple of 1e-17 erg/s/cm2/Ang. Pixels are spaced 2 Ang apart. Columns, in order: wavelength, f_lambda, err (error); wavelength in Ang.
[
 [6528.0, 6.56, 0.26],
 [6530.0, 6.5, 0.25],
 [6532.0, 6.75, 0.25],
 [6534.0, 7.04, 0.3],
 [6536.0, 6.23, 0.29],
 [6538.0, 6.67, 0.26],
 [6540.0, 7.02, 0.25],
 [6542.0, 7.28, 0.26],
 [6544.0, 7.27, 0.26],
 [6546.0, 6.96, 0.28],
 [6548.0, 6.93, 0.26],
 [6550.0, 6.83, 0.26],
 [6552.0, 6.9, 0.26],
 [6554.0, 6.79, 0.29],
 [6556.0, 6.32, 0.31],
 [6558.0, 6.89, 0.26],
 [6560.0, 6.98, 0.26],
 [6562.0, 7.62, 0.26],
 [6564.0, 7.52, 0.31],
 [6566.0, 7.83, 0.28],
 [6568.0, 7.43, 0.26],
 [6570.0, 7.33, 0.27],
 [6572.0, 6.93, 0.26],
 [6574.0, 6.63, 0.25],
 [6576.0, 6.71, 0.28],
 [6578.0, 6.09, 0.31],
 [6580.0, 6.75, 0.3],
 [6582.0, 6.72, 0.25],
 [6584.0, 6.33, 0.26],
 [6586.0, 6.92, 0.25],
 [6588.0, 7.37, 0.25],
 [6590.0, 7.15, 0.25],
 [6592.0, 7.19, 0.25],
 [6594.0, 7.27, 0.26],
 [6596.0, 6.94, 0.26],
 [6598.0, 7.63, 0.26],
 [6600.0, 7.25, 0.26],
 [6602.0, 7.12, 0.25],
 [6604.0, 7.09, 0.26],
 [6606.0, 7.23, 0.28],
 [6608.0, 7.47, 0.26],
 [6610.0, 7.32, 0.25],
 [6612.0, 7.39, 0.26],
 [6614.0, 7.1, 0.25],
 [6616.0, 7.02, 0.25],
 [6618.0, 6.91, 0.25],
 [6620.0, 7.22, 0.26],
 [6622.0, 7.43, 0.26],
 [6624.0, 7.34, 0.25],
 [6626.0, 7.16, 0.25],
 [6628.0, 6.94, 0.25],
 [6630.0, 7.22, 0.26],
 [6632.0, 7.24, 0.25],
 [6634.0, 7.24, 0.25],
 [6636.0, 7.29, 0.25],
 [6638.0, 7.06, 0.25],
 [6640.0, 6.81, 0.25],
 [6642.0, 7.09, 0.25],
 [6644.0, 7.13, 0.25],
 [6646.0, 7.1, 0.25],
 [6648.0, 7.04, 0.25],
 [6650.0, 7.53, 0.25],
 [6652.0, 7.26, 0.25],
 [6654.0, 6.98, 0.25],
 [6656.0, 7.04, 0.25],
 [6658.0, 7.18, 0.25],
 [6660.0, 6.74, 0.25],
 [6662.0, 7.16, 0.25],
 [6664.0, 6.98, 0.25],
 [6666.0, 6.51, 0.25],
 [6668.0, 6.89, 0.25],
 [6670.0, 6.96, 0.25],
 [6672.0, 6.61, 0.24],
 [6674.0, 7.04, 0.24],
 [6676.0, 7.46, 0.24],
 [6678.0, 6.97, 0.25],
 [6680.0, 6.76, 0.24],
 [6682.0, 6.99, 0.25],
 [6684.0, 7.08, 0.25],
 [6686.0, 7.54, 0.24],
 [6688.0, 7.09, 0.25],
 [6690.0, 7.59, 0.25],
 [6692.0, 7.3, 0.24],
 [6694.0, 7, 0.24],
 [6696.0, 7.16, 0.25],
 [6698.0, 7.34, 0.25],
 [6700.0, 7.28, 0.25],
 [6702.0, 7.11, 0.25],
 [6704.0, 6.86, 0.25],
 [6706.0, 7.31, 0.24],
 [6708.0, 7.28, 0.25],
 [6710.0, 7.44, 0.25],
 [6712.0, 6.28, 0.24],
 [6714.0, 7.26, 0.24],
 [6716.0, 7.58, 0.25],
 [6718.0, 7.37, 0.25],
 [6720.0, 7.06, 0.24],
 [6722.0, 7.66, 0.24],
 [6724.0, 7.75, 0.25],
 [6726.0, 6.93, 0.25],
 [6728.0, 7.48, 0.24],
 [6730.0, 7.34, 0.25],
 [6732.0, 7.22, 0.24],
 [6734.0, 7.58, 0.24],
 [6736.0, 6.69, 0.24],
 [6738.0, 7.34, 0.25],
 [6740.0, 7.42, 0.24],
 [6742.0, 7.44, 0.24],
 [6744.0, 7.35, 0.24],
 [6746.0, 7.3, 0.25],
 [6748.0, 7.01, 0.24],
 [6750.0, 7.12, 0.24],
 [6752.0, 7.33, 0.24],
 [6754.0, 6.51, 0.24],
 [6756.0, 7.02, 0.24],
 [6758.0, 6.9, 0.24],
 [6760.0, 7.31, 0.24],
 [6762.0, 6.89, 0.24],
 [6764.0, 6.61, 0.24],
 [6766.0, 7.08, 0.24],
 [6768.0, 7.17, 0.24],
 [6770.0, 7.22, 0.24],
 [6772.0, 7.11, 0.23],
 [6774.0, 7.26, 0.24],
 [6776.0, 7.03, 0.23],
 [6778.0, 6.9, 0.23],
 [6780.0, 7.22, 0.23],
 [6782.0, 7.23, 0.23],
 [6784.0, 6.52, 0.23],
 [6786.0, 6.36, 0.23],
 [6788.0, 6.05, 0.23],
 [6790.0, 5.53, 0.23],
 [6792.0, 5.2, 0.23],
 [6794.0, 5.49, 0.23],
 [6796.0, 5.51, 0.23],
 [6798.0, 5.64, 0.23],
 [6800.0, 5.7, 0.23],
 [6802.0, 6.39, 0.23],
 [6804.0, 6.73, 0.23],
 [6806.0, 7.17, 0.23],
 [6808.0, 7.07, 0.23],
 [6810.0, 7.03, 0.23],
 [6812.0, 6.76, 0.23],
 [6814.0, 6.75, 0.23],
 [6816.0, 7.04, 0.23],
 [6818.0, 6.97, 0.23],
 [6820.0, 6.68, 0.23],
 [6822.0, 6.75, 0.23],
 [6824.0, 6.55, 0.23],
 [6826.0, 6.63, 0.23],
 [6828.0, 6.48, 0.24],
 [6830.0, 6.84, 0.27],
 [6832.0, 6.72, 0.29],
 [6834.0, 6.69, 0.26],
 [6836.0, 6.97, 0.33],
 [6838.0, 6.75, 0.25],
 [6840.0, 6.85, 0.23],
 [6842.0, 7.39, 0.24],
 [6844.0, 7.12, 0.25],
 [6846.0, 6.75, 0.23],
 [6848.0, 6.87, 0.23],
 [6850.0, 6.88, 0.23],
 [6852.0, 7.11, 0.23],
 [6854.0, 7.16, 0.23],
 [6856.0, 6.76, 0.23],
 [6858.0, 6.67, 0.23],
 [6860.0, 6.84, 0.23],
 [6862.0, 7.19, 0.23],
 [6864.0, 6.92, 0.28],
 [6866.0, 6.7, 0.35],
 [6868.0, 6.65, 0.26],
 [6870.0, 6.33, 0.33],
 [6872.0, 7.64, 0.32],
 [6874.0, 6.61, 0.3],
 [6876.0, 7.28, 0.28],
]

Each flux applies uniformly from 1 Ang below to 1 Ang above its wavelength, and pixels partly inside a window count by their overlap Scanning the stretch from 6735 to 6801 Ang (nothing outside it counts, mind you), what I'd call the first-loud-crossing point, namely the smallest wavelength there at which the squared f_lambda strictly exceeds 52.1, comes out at 6738.0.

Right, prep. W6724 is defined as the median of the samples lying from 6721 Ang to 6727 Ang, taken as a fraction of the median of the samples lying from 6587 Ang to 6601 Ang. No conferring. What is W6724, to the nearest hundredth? 1.06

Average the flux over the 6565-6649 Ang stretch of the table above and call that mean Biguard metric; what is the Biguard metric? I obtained 7.1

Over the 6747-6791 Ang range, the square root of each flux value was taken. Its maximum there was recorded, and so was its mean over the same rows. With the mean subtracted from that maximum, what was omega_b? 0.086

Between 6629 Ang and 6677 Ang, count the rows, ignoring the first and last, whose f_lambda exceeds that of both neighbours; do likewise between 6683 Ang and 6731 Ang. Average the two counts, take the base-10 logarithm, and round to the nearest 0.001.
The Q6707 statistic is 0.845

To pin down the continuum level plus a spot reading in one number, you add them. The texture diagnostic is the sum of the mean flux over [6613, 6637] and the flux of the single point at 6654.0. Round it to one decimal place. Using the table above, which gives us 14.2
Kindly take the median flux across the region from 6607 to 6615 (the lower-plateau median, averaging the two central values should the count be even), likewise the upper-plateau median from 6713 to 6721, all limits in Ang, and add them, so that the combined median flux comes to 14.7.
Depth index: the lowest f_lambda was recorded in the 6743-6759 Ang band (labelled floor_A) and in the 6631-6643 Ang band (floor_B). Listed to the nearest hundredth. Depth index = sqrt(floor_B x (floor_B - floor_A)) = 1.43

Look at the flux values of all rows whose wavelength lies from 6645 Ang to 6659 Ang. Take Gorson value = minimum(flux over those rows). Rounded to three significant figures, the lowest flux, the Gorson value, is 6.98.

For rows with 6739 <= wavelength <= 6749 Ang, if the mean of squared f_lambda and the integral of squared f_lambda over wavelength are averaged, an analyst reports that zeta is 294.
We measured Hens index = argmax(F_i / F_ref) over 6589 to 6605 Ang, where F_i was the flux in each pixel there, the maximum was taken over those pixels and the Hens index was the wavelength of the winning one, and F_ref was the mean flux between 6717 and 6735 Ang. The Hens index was 6598.0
